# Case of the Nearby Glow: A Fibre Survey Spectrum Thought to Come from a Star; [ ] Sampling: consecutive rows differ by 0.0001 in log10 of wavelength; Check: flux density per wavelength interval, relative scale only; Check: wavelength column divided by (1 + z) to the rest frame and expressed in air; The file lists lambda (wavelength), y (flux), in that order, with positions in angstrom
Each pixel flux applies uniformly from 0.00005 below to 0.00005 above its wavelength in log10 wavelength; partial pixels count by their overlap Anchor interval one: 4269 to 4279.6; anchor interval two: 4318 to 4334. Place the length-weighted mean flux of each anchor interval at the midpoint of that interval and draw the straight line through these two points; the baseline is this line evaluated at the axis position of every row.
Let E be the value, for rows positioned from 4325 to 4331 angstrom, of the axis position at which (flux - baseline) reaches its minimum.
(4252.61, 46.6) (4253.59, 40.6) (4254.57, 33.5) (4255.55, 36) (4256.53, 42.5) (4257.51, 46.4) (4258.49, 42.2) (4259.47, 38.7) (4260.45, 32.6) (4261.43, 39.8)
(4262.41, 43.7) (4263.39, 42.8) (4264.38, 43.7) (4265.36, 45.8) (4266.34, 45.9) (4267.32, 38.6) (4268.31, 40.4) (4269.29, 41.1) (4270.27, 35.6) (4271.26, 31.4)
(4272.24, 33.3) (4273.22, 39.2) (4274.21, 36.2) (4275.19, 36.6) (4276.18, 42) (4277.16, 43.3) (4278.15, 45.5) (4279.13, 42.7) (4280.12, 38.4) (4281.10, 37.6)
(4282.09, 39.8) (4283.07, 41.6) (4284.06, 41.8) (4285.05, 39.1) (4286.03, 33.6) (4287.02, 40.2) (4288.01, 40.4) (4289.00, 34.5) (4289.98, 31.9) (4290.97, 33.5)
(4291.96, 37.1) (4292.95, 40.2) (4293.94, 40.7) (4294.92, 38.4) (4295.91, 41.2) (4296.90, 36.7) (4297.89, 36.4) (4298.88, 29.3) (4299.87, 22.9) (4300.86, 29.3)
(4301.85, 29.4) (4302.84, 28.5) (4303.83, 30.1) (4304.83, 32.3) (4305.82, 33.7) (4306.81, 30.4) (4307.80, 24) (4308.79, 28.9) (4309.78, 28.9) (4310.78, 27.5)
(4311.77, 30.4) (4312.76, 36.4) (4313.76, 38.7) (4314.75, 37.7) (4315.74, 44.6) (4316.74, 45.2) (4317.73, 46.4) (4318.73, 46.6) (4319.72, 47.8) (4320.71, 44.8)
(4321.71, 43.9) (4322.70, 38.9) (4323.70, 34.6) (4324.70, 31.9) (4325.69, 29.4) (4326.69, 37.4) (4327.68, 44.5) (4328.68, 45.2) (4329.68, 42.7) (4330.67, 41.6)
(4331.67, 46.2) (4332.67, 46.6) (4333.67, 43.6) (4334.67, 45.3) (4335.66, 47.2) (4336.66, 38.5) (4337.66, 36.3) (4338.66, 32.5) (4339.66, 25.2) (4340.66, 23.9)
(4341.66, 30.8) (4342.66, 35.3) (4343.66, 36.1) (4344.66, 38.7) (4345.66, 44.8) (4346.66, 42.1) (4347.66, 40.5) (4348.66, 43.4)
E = 4325.69 angstrom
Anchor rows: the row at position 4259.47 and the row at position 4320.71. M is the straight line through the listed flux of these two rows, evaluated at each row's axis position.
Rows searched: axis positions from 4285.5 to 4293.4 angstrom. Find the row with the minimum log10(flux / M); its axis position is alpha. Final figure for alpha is 4289.98 angstrom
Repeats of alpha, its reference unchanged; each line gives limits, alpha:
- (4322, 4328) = 4325.69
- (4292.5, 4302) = 4299.87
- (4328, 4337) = 4336.66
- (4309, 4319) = 4310.78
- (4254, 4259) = 4254.57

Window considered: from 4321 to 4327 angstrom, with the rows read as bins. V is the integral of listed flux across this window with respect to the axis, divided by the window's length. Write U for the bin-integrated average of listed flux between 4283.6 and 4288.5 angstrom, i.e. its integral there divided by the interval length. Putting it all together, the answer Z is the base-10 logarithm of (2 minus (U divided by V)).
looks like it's -0.03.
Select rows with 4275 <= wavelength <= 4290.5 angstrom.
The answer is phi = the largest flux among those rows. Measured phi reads 45.5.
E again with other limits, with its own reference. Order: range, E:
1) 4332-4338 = 4337.66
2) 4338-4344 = 4340.66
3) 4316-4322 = 4321.71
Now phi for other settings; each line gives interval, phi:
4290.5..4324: 47.8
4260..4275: 45.9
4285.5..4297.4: 41.2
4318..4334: 47.8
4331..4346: 47.2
